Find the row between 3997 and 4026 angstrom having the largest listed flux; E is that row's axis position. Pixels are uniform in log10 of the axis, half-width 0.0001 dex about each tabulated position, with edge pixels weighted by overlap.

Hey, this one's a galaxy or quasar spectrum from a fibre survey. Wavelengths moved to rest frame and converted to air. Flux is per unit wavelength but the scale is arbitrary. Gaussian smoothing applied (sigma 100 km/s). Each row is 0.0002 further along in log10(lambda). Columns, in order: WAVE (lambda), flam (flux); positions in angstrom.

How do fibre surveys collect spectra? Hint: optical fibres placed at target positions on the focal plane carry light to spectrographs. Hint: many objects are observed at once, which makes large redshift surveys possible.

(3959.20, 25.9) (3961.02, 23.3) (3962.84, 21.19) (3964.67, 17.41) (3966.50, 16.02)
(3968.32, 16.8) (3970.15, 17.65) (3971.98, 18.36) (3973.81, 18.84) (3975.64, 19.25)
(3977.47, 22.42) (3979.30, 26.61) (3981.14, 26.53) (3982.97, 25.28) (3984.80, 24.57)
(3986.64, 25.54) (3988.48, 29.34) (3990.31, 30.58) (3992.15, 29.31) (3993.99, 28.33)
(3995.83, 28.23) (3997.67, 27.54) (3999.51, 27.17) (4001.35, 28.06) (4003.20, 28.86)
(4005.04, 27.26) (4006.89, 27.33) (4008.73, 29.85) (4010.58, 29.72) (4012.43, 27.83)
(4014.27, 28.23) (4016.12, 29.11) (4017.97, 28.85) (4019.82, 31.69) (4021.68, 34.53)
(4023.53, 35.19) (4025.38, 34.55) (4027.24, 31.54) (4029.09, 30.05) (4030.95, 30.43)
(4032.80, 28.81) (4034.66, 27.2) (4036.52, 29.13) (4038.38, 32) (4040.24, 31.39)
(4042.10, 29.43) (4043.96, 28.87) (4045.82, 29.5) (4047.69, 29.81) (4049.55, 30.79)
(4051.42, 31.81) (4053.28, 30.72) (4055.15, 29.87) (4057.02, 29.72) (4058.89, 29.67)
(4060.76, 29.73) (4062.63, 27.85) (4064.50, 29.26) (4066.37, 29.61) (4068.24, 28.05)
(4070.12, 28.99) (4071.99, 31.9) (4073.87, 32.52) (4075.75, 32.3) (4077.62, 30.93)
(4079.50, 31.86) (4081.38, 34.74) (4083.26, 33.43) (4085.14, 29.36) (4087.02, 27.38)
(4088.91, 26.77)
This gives 4023.53 angstrom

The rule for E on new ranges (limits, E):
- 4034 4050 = 4038.38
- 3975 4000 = 3990.31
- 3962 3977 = 3962.84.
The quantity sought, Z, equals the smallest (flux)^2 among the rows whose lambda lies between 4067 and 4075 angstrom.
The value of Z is 787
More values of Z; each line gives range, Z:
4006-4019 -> 747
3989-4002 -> 738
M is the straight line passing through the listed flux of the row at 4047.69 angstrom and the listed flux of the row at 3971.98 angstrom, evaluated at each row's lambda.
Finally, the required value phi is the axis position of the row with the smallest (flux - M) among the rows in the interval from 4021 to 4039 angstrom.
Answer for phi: 4034.66 angstrom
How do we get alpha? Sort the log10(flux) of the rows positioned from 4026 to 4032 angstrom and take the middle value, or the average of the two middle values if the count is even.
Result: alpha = 1.483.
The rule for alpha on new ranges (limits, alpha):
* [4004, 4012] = 1.455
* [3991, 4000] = 1.451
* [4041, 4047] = 1.469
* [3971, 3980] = 1.284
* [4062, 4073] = 1.464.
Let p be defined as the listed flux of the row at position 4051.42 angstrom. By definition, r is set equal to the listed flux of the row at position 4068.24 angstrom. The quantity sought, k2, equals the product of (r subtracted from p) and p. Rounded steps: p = 31.81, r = 28.05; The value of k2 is 120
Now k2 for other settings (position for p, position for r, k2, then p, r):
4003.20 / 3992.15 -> -13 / 28.86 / 29.31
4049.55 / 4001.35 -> 84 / 30.79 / 28.06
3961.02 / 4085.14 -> -141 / 23.3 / 29.36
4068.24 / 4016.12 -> -30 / 28.05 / 29.11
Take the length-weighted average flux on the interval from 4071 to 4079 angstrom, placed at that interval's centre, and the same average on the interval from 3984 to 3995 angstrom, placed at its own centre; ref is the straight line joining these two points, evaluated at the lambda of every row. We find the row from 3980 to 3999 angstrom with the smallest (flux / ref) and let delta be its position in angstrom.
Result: 3984.80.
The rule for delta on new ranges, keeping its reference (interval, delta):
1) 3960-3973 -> 3966.50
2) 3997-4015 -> 4006.89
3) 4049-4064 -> 4062.63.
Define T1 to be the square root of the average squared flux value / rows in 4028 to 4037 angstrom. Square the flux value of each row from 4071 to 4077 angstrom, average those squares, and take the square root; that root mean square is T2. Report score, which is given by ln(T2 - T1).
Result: 1.13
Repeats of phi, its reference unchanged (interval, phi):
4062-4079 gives 4068.24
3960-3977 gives 3966.50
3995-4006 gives 4005.04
